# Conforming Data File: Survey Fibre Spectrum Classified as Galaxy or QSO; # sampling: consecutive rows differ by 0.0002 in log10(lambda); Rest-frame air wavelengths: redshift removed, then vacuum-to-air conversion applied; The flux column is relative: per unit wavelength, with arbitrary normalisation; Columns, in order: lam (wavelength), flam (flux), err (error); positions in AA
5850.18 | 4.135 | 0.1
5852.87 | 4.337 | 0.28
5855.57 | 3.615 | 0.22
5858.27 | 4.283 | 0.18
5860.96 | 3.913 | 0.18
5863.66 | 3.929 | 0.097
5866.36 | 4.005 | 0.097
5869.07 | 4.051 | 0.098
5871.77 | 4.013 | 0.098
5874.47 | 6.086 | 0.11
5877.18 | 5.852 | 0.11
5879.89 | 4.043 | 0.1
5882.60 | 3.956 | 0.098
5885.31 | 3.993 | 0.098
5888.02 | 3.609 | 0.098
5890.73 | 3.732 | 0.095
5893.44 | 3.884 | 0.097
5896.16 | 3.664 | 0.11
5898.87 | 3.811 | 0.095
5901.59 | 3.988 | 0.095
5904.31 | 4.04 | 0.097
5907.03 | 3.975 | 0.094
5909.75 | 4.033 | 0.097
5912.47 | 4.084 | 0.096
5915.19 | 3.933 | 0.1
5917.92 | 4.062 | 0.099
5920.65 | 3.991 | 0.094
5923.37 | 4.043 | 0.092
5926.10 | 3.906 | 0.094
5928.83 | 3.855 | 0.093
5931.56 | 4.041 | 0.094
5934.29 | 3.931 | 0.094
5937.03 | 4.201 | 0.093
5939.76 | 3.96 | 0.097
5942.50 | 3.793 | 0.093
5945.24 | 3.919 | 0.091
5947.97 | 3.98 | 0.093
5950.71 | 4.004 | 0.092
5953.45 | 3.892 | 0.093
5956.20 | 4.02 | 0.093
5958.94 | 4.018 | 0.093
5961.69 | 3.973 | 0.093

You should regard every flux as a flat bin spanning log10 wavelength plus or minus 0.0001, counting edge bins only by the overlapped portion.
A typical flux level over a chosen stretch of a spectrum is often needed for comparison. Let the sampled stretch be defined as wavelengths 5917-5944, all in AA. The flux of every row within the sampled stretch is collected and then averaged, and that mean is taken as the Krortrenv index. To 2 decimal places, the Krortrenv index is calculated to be 3.98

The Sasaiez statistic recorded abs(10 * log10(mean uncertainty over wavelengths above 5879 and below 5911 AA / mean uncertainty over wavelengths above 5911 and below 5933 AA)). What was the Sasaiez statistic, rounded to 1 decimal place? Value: 0.1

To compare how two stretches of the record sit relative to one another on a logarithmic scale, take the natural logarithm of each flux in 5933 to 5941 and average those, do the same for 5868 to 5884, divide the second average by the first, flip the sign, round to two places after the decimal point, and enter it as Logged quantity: -1.09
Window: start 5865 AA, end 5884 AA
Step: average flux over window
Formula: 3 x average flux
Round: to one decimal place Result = 13.7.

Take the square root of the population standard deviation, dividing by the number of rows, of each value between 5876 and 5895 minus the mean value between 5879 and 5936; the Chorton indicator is 0.84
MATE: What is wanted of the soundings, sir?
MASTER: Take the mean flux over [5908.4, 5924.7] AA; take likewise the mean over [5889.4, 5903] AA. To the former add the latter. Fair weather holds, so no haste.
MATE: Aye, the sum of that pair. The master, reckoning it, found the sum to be 7.84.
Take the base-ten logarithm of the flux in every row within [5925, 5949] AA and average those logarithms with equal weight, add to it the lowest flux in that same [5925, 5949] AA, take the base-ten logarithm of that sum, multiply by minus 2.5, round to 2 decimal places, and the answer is -1.61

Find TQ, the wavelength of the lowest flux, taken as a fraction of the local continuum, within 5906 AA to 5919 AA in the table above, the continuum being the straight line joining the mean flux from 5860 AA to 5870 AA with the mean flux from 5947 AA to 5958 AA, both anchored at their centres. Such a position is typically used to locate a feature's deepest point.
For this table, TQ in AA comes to 5915.19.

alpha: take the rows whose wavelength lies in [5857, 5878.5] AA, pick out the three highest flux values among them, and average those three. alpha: 5.41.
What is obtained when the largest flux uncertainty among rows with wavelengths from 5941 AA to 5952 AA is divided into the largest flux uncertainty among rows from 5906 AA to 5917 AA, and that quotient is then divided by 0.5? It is 2.2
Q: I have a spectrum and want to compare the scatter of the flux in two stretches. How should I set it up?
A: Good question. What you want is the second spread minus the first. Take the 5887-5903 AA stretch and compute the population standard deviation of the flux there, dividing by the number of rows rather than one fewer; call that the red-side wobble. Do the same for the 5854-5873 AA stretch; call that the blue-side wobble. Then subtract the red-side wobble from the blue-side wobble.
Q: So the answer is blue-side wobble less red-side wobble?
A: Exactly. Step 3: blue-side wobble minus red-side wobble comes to 0.06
